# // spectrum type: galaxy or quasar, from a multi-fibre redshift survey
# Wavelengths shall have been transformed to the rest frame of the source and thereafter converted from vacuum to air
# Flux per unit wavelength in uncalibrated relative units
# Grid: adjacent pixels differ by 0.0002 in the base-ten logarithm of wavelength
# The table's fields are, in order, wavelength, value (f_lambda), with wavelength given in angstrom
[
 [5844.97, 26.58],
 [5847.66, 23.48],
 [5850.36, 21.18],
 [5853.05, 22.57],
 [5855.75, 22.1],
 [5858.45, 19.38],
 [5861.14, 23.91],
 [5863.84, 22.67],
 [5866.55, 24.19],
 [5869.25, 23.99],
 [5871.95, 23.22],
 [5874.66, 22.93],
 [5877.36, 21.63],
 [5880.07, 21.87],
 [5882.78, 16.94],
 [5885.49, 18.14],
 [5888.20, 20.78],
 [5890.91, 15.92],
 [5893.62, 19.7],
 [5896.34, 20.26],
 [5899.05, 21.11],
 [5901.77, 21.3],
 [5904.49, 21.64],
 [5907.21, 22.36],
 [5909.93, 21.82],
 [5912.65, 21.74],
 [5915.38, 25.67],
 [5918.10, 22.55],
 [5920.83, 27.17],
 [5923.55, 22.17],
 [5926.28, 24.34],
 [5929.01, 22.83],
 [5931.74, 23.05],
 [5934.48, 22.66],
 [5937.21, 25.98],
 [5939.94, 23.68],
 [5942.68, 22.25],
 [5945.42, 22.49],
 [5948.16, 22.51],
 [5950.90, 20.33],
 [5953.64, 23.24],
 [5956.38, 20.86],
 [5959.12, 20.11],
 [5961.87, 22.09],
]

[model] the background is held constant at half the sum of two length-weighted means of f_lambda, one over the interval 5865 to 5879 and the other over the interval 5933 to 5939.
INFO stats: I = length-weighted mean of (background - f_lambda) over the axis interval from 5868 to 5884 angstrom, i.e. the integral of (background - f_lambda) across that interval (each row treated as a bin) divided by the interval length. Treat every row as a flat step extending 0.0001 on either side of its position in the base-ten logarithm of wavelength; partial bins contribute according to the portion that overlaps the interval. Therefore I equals 1.9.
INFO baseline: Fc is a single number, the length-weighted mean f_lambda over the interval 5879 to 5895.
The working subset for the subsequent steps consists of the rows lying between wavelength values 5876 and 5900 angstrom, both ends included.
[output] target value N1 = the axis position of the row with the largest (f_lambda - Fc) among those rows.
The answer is 5880.07 angstrom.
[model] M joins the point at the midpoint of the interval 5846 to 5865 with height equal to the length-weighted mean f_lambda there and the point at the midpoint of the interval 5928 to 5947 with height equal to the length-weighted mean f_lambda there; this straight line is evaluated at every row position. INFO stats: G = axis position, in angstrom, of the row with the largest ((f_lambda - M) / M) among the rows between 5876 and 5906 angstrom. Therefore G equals 5880.07 angstrom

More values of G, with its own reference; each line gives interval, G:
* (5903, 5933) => 5920.83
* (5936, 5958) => 5937.21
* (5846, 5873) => 5866.55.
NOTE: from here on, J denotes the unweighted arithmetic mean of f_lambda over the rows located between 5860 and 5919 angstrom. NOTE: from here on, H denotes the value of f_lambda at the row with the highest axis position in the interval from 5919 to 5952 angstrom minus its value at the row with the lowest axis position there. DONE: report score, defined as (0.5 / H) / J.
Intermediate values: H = -7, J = 21.6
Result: -0.003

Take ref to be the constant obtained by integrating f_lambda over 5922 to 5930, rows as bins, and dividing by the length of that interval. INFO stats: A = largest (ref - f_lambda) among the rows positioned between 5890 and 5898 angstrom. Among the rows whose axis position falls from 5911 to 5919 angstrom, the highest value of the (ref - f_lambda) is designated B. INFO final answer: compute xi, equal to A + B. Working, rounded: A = 7.3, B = 1.5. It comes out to 8.8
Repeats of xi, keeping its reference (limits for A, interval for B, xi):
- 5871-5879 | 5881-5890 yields 7.9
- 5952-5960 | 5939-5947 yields 4.1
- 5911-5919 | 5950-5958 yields 4.4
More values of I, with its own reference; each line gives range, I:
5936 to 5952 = 0.8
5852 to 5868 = 1.2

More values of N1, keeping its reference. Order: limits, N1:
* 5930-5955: 5937.21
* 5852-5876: 5866.55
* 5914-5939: 5920.83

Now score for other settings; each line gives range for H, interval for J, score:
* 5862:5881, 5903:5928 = -0.027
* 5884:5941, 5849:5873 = 0.004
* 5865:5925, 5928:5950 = -0.011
